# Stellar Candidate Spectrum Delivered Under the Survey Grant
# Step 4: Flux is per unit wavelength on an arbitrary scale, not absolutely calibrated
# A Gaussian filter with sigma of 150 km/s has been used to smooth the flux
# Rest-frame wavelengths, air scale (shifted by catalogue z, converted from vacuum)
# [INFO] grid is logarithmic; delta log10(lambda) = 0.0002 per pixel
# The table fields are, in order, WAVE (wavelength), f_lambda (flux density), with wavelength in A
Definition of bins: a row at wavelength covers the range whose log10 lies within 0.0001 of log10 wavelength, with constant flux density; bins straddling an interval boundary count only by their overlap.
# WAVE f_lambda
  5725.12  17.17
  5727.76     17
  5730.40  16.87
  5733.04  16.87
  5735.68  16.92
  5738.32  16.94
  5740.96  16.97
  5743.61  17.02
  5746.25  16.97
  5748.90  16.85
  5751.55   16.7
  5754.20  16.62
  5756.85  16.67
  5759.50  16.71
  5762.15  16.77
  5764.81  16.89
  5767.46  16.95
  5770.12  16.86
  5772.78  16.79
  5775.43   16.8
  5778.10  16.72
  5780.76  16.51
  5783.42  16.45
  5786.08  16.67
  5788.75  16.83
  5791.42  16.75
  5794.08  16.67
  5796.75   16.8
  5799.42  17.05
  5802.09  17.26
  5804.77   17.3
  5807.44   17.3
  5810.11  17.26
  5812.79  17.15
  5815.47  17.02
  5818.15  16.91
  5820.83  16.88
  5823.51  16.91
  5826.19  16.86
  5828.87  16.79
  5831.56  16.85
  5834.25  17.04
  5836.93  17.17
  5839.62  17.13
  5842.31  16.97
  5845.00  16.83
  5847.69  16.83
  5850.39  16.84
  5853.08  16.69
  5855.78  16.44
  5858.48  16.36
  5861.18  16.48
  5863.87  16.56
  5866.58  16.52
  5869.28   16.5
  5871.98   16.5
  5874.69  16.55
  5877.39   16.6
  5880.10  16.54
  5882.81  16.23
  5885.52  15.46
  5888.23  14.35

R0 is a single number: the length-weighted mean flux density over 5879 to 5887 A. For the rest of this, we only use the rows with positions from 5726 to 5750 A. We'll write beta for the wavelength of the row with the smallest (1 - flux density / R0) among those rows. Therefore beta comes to 5743.61 A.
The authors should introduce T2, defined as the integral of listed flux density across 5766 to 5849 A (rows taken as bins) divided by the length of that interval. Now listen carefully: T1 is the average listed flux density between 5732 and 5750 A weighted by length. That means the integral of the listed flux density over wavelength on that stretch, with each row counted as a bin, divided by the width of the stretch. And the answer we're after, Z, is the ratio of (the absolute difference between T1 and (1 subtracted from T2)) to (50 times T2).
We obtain 0.0012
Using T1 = 16.9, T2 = 16.9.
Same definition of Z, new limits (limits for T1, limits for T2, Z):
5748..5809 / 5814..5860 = 0.0012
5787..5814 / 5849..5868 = 0.0018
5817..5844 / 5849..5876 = 0.0017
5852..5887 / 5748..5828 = 0.0006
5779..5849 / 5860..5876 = 0.0017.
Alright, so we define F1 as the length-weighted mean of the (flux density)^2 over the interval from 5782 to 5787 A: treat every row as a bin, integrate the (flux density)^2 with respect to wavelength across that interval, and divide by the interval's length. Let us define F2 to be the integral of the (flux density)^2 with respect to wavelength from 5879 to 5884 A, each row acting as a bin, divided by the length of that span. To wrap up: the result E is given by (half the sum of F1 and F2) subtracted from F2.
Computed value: -3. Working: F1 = 274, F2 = 268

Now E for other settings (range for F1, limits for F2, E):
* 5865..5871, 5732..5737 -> 7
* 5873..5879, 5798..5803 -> 10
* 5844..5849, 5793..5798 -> -2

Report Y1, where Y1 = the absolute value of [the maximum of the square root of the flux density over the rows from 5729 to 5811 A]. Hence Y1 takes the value 4.16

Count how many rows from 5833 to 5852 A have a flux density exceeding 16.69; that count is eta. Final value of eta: 7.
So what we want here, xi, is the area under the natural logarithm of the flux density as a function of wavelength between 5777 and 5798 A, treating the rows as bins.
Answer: 59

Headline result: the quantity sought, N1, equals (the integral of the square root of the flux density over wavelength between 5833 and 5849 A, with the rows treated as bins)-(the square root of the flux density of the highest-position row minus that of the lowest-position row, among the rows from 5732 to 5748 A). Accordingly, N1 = 66.0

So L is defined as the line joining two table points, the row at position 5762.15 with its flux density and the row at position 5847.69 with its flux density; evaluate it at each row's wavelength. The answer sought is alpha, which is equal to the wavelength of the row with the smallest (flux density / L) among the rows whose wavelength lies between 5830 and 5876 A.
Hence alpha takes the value 5858.48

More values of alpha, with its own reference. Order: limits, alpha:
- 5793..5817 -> 5794.08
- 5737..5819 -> 5783.42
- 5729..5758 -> 5754.20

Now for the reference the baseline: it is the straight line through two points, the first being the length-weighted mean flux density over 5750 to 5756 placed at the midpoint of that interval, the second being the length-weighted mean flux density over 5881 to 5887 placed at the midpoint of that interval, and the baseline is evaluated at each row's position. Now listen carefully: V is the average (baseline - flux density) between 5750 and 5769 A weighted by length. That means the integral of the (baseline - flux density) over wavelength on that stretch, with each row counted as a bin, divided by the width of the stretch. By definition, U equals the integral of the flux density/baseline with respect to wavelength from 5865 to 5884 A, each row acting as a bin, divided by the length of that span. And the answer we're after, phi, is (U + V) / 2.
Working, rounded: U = 1.04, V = -0.14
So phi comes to 0.45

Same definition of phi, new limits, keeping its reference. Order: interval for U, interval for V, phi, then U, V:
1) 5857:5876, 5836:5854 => 0.11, 1.03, -0.82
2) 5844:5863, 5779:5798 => 0.41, 1.04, -0.22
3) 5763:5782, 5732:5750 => 0.41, 1.01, -0.20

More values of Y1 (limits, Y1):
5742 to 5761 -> 4.13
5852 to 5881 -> 4.09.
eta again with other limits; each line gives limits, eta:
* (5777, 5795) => 3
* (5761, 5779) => 7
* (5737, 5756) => 6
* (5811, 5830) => 7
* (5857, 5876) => 0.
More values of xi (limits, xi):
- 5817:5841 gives 68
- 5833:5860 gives 76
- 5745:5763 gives 51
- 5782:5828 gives 130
